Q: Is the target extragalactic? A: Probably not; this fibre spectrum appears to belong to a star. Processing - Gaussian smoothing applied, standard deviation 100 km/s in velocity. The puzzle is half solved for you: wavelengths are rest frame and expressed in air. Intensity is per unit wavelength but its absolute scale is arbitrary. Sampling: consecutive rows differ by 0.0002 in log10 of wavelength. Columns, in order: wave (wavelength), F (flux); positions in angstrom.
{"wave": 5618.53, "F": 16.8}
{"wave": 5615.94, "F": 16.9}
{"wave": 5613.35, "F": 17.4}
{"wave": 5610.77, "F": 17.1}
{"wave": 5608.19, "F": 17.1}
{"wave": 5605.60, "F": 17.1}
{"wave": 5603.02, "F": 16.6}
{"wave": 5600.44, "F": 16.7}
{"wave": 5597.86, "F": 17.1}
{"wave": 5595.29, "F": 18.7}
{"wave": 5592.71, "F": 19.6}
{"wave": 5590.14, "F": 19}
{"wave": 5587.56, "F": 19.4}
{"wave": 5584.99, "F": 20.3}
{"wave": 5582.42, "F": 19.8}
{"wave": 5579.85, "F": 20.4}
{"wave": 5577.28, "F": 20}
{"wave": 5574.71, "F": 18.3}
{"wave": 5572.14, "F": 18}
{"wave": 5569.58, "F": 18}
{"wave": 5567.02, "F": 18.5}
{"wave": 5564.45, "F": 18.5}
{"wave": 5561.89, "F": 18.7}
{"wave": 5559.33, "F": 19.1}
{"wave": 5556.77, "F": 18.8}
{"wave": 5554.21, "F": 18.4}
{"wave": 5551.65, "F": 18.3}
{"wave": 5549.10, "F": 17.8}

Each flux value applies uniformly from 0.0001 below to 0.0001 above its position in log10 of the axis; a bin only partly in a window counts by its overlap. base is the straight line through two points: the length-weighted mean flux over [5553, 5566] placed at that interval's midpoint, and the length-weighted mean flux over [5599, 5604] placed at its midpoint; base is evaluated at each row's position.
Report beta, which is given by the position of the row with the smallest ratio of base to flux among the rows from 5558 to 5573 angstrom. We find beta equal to 5559.33 angstrom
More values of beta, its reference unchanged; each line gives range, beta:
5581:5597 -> 5584.99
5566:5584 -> 5579.85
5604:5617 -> 5613.35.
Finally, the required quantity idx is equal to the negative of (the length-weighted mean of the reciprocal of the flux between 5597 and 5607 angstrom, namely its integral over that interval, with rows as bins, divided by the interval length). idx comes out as -0.059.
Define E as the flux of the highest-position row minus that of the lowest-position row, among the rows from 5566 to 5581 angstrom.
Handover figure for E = 1.9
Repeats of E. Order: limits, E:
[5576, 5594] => -0.4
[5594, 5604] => -2.1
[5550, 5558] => 0.5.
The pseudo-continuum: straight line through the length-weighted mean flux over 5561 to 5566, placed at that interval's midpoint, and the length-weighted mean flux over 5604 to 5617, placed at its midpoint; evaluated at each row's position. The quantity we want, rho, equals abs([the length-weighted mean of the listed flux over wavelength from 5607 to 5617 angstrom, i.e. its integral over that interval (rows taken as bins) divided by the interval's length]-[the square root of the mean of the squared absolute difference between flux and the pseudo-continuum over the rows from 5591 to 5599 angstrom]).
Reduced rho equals 15.8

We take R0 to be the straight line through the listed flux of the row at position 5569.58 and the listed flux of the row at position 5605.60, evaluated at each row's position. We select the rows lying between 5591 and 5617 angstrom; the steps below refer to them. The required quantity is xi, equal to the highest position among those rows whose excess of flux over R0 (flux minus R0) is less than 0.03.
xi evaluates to 5605.60 angstrom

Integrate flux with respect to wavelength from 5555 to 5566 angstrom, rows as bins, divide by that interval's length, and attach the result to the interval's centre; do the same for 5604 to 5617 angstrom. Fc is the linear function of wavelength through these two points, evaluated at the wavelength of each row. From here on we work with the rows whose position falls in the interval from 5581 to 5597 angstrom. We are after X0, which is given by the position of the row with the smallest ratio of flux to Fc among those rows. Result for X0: 5595.29 angstrom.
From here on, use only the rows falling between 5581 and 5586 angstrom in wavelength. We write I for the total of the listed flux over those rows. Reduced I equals 40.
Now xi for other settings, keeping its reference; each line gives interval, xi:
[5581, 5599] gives 5597.86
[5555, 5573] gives 5569.58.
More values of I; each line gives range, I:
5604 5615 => 69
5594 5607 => 86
